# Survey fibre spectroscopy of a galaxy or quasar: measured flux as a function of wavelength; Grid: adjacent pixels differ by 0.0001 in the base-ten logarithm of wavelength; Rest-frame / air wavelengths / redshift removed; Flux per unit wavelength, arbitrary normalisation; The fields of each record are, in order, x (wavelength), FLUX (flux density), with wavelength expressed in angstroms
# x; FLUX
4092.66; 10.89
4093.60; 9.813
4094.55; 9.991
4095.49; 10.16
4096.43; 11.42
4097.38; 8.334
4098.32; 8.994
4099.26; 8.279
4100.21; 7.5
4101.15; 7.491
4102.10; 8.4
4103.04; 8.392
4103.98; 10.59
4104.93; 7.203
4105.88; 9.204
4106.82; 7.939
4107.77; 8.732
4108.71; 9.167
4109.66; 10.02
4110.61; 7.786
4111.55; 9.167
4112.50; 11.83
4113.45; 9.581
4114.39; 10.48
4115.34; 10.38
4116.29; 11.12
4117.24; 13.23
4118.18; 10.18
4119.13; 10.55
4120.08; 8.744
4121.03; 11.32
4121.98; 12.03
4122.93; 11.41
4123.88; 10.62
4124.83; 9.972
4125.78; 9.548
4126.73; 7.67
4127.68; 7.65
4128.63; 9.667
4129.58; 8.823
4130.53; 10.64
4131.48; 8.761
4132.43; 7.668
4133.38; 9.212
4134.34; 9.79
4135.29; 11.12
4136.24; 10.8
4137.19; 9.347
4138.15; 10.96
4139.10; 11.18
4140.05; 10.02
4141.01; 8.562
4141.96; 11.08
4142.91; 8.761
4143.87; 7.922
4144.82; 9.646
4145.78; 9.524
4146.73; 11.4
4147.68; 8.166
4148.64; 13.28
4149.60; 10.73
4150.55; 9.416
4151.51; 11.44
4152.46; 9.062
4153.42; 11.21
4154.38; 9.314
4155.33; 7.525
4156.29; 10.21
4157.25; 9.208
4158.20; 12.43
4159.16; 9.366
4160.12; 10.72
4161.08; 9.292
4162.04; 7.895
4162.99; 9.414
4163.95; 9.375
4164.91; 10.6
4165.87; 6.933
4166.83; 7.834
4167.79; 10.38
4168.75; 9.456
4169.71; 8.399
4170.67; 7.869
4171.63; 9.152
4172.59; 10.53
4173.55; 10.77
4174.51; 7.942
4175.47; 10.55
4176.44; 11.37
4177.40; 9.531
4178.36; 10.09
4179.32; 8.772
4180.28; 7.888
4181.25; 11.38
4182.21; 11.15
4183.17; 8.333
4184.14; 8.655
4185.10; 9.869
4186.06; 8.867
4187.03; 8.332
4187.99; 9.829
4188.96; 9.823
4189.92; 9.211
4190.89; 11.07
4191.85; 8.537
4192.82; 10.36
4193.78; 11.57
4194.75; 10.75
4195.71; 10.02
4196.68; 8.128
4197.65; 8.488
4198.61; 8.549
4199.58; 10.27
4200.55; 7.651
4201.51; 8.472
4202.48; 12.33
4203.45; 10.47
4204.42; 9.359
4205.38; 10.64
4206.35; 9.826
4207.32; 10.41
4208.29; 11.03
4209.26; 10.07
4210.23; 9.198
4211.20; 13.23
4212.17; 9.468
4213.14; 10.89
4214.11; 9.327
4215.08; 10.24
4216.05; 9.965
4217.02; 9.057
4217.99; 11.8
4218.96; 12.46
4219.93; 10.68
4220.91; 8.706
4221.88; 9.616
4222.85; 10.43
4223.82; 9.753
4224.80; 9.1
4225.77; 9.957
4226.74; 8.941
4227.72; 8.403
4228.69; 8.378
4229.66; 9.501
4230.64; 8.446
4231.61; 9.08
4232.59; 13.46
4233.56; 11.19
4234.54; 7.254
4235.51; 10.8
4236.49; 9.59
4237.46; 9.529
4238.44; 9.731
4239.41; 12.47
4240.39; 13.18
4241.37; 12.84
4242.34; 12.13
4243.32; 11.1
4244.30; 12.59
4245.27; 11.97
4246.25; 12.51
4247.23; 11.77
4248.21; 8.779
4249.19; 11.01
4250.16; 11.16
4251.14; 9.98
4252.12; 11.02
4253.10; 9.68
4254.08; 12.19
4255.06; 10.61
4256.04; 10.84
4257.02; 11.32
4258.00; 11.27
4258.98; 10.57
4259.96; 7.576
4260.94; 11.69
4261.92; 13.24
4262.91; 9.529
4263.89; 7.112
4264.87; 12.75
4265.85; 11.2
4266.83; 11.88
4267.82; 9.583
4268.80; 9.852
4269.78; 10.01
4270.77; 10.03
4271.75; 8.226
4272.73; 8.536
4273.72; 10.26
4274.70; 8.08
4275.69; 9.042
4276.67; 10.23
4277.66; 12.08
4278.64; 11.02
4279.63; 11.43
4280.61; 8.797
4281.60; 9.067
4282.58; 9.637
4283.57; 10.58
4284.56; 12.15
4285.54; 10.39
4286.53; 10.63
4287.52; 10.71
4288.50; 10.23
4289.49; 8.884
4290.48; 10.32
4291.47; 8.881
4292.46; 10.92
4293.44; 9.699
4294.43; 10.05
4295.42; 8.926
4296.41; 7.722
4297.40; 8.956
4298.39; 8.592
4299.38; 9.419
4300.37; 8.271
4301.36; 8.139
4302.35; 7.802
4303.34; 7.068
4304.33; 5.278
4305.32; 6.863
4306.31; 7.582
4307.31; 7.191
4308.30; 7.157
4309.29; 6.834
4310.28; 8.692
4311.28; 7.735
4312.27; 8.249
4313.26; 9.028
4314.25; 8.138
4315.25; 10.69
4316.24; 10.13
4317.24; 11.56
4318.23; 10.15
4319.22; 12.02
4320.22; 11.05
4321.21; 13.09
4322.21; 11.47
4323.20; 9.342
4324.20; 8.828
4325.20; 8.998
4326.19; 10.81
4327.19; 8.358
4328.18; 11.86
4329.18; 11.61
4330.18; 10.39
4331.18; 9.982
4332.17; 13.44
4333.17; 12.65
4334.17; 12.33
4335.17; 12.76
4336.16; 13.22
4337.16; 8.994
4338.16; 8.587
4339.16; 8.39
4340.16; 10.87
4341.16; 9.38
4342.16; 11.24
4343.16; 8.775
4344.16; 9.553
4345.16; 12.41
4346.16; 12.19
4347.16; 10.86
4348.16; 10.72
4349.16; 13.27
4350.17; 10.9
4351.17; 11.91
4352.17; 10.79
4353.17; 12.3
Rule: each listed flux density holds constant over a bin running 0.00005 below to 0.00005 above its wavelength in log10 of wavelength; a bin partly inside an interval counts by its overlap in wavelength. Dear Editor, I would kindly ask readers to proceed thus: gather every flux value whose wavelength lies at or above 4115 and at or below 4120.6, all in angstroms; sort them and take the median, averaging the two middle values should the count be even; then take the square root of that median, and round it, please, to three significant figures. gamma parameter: 3.23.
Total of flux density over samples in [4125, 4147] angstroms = 220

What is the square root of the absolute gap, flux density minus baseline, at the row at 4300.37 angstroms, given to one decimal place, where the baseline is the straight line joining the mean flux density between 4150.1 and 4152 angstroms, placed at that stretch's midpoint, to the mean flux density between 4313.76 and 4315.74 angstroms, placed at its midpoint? 1.1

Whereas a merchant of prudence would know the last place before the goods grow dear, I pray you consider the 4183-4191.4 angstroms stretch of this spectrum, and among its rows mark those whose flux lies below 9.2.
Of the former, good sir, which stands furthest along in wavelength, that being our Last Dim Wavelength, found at 4187.03 angstroms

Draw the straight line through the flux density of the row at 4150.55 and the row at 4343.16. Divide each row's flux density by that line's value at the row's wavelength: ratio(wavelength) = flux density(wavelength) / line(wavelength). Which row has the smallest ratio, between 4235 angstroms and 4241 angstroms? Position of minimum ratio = 4237.46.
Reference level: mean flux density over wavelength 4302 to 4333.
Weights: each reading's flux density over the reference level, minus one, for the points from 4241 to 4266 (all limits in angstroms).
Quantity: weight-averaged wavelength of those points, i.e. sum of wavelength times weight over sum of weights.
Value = 4251.4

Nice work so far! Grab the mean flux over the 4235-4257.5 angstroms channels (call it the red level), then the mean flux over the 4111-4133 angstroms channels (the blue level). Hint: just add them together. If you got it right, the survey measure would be 21.2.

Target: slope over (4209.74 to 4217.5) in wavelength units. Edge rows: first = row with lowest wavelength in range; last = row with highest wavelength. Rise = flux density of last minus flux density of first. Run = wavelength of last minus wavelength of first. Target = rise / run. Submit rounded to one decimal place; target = 0.0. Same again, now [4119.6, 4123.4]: 0.9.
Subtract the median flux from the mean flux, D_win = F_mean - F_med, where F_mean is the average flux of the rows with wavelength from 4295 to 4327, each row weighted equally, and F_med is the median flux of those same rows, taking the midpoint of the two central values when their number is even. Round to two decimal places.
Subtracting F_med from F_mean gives 0.17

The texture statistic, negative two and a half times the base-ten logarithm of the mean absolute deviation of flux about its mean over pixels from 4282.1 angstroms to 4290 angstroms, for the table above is 0.5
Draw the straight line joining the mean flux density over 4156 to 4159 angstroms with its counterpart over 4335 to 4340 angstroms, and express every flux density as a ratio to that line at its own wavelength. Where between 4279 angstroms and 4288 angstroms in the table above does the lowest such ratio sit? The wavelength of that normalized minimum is 4280.61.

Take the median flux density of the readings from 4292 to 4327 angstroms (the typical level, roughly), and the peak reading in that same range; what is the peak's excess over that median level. 4.2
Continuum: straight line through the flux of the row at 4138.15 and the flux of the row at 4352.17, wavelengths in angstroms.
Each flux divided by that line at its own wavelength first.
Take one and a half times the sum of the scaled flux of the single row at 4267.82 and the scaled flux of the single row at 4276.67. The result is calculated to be 2.7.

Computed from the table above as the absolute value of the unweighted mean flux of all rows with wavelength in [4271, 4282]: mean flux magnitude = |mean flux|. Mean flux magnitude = 9.7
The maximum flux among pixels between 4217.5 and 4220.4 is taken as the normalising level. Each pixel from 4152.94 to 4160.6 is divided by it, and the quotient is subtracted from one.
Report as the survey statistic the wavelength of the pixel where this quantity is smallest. 4158.20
